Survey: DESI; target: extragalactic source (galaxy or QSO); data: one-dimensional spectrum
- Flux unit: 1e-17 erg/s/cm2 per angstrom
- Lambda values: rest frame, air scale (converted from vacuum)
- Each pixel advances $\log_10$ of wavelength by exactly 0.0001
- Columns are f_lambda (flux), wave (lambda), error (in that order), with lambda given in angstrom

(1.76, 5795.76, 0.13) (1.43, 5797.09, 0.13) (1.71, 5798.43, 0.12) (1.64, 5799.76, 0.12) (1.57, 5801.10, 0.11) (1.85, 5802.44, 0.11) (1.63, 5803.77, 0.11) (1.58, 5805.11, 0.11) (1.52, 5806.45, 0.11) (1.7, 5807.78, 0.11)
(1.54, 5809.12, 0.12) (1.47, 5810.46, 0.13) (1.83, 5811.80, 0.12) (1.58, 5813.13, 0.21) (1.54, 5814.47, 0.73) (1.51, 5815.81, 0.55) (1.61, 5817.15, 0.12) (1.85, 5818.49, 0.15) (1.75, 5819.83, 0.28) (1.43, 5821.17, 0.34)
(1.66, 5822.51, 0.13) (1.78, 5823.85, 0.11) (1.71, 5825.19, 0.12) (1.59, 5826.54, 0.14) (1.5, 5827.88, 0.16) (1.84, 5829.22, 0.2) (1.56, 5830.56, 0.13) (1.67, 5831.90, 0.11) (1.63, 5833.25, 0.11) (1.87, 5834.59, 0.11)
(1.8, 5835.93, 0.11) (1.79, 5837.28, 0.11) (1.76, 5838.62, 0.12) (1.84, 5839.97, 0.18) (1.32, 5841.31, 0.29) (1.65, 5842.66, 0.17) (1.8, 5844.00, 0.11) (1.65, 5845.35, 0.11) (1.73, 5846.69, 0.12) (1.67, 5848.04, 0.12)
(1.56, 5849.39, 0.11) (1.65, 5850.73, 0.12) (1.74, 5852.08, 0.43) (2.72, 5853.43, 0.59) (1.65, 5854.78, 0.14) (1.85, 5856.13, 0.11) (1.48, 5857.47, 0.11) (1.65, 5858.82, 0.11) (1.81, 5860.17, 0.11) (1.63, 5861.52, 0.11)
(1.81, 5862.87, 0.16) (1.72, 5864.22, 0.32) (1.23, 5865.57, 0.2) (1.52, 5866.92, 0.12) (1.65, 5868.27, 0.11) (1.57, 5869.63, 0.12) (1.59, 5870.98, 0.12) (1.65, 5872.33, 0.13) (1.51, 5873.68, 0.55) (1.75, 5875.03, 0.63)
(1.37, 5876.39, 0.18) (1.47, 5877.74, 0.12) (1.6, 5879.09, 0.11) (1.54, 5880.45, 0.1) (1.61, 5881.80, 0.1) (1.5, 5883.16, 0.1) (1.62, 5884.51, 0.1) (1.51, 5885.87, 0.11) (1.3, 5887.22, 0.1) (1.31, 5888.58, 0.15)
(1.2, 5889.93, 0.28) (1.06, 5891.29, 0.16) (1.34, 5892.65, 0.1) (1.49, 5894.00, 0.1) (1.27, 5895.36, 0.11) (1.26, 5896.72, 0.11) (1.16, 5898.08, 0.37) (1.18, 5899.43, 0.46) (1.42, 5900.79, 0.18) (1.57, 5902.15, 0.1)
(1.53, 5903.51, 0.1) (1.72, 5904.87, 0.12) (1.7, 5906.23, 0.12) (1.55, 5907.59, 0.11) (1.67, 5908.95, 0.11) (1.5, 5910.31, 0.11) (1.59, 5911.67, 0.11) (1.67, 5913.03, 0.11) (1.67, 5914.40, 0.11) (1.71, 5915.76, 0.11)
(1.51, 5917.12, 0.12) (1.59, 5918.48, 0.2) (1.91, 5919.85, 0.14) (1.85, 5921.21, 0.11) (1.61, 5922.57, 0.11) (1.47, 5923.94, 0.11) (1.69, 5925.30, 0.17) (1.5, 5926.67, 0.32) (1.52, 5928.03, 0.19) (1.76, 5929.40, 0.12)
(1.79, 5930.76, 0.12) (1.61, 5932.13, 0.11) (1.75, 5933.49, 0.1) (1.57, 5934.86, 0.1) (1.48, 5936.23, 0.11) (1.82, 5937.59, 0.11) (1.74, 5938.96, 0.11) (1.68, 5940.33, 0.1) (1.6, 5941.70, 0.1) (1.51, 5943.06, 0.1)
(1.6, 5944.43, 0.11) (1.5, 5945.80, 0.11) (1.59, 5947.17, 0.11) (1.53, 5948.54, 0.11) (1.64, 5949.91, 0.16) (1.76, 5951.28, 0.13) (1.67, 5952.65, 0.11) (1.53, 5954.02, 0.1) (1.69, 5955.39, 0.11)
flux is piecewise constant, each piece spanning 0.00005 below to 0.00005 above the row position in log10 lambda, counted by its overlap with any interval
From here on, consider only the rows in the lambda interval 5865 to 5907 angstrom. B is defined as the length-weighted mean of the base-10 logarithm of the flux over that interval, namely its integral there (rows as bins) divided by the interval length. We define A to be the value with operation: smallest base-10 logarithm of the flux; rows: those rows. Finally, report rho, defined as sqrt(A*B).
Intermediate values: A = 0.03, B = 0.160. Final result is 0.06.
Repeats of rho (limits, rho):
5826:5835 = 0.20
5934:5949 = 0.19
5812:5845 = 0.16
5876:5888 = 0.14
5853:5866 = 0.15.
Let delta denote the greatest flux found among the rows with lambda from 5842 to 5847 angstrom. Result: 1.8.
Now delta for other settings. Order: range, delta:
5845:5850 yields 1.73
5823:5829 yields 1.78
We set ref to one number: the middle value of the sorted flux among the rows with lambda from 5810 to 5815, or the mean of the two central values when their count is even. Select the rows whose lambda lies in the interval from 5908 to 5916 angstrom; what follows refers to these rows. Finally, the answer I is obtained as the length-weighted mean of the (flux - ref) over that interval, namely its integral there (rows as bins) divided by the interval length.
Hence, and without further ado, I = 0.07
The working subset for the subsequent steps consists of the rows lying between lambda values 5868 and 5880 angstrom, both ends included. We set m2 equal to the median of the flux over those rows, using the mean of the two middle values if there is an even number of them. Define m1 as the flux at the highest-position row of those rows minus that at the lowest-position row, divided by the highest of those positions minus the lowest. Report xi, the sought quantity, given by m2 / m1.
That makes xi -344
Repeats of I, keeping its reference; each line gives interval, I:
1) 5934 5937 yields -0.01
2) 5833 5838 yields 0.22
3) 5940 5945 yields 0.03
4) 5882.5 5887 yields -0.04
